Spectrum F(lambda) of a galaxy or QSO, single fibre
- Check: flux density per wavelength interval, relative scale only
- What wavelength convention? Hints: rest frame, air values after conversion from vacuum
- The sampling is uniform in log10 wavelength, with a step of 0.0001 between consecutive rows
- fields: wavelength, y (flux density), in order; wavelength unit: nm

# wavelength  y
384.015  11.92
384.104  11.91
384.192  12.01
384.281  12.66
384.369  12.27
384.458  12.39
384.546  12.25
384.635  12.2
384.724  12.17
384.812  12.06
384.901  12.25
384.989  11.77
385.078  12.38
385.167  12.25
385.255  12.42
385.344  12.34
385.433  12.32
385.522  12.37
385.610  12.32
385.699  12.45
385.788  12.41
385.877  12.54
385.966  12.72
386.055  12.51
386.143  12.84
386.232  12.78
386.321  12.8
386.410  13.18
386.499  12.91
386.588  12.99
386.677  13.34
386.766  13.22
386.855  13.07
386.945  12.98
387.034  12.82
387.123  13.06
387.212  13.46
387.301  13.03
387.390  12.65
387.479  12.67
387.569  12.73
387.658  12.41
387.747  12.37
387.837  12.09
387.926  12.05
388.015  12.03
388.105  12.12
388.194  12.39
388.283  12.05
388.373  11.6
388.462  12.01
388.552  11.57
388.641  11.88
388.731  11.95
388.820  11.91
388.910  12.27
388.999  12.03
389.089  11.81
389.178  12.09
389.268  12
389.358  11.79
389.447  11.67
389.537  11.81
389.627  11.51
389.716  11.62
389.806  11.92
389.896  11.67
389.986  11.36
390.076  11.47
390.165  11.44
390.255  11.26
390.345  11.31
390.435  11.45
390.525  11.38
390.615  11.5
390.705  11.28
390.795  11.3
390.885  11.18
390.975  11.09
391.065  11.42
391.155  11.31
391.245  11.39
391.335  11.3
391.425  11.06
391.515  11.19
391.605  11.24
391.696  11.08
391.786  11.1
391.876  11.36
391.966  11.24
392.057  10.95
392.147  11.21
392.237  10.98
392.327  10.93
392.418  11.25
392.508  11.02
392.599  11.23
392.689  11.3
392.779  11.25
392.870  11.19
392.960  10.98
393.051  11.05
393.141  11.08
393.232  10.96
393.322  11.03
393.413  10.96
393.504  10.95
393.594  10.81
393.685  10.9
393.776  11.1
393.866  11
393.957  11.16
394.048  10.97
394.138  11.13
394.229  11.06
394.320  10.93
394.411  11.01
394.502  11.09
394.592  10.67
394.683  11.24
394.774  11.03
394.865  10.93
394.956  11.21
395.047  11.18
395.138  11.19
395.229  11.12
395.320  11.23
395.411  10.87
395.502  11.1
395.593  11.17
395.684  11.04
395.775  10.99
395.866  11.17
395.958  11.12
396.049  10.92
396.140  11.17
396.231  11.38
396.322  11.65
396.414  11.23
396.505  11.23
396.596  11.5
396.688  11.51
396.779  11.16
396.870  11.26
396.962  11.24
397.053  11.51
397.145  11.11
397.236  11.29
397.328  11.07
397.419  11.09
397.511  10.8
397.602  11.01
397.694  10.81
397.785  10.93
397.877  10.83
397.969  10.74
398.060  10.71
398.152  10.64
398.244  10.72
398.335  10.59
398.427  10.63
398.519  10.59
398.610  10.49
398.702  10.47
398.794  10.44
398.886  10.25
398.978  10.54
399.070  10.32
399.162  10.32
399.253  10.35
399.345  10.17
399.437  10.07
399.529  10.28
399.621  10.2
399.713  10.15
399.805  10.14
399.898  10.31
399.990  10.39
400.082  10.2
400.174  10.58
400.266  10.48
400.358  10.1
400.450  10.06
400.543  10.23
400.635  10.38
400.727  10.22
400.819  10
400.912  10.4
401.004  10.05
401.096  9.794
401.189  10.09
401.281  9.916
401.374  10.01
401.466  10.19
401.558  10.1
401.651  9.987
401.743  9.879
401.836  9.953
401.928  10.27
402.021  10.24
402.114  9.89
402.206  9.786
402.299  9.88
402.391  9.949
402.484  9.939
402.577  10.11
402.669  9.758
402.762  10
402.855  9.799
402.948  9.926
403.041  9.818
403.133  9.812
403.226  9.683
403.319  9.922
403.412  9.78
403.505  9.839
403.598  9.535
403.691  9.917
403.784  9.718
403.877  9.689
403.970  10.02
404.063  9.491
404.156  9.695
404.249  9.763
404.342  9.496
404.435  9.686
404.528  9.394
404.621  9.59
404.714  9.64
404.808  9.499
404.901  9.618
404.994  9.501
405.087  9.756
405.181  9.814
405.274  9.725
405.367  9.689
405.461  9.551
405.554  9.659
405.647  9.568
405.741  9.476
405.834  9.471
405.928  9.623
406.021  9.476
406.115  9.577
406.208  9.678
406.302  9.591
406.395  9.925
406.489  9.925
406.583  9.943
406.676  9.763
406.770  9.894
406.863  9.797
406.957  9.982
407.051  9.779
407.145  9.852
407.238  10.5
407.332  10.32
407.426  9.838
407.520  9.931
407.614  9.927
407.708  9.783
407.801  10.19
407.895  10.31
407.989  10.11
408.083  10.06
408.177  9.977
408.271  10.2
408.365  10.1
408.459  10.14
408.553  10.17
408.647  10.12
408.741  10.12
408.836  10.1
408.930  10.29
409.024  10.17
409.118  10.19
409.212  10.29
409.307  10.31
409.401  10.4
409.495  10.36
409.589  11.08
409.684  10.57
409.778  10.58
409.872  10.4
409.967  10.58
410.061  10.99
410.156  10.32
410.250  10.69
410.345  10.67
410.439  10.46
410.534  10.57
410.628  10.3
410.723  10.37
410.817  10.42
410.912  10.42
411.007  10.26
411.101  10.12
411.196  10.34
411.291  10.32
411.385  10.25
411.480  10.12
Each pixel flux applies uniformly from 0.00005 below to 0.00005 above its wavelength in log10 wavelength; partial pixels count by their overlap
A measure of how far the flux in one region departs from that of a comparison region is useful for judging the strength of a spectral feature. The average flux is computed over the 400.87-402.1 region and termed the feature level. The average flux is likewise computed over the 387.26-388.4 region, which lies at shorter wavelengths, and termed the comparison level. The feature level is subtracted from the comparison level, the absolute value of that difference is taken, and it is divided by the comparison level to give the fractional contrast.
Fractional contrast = 0.18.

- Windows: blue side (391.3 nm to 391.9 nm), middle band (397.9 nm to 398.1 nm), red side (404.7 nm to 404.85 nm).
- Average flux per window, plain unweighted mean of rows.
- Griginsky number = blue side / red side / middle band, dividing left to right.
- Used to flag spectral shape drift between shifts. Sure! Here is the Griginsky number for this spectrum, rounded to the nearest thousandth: 0.109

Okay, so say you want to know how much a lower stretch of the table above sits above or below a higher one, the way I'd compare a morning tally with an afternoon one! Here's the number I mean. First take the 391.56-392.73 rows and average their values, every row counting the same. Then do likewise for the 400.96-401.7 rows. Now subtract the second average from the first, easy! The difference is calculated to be 1.1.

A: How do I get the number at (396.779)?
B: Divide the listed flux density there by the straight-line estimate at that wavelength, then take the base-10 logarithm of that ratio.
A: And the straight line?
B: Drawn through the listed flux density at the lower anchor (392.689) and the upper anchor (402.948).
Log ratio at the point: 0.016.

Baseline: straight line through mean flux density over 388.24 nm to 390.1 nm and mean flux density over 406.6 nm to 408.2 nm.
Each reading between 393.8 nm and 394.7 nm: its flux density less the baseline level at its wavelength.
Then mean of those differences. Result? -0.28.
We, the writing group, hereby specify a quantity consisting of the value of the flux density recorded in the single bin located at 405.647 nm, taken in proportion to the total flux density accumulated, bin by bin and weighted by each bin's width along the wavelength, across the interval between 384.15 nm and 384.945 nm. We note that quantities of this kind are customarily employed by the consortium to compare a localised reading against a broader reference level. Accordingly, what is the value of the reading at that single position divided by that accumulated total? 0.98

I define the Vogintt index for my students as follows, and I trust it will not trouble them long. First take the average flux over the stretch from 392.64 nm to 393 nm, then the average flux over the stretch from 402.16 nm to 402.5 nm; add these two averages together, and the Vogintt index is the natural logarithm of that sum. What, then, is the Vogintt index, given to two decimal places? 3.05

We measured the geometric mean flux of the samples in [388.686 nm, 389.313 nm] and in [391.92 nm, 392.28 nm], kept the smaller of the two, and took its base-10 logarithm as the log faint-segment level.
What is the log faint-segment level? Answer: 1.05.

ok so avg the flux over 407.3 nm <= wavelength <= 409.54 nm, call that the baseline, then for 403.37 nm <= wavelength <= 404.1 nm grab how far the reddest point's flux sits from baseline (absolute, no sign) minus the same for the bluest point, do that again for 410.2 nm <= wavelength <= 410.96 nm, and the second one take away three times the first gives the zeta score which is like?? -1.1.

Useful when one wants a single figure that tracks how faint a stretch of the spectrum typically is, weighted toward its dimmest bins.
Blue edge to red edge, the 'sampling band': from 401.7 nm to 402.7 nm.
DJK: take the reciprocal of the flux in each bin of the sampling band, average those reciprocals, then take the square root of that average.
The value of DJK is 0.317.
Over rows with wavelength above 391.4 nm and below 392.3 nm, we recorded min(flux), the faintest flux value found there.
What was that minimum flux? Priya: 10.95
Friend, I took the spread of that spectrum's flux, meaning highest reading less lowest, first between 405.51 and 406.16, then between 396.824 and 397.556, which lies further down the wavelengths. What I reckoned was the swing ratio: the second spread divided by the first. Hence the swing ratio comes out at 3.78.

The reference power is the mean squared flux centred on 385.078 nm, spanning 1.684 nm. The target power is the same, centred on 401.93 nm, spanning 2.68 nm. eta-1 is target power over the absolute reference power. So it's 0.66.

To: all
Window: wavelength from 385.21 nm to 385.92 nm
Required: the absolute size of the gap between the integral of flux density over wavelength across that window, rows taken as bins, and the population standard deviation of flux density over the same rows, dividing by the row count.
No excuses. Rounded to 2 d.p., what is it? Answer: 8.73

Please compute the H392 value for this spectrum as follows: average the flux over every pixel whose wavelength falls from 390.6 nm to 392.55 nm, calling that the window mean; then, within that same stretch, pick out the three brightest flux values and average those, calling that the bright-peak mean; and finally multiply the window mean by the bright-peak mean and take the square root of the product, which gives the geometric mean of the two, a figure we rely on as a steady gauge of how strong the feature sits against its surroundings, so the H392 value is 11.32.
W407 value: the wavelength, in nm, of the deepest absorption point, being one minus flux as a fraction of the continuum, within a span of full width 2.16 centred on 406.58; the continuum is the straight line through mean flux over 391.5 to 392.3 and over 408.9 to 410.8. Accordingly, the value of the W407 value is 405.834 nm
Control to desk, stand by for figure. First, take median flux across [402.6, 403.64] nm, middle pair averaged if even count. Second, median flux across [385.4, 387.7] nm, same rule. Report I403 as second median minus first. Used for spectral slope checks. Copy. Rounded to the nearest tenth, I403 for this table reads 3.0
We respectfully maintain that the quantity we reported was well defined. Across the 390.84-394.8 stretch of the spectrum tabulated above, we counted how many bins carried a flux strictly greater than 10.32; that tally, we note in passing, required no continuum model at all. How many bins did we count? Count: 44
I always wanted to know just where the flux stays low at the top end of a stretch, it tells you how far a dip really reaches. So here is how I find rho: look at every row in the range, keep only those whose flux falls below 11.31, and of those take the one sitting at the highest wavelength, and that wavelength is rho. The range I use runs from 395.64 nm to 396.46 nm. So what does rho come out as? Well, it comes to 396.414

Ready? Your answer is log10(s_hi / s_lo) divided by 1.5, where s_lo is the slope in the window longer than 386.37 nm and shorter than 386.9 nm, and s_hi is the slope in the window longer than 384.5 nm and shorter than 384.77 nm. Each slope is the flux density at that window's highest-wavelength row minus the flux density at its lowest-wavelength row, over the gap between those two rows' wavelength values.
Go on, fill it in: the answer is 0.17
